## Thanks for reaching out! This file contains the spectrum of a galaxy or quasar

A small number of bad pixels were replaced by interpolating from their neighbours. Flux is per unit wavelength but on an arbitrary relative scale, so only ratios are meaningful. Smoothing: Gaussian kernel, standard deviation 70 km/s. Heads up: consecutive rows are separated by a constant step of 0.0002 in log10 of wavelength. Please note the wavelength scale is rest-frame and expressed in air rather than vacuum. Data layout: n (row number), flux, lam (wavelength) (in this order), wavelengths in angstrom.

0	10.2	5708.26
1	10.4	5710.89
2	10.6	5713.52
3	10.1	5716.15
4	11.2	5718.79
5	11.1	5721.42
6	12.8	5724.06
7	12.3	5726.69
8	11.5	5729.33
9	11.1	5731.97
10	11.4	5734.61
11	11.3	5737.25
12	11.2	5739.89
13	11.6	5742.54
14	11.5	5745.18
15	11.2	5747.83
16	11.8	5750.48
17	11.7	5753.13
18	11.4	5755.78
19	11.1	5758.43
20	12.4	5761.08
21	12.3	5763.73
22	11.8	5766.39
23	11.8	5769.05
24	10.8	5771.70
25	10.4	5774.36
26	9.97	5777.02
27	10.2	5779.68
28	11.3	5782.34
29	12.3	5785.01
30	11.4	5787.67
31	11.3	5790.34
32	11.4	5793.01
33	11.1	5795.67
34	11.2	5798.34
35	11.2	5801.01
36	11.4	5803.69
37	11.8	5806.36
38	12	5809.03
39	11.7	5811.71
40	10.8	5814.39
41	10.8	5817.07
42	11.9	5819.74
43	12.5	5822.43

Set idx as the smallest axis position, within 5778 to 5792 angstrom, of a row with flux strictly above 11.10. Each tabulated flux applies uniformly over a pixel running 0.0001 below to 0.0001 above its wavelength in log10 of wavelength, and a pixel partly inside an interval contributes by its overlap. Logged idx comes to 5782.34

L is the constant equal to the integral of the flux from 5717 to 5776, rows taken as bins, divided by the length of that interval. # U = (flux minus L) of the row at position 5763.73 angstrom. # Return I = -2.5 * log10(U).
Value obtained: 0.3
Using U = 0.79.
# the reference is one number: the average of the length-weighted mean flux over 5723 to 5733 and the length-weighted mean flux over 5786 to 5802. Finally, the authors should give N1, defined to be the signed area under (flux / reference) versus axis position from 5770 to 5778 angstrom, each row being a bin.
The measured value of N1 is 7.2 angstrom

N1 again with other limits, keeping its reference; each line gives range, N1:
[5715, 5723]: 7.5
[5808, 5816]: 7.9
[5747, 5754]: 7.0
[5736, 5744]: 7.8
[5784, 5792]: 8.0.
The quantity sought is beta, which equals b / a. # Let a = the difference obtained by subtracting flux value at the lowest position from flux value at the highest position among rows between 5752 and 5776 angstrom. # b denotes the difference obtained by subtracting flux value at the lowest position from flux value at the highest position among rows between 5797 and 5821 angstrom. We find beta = -0.5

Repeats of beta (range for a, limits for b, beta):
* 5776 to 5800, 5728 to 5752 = 0.2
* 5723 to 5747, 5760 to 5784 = 0.8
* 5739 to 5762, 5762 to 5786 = 0.0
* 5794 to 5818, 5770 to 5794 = -2.0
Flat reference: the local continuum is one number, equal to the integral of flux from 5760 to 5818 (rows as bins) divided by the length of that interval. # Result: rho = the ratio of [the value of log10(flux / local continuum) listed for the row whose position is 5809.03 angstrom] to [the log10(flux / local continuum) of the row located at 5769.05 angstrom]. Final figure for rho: 1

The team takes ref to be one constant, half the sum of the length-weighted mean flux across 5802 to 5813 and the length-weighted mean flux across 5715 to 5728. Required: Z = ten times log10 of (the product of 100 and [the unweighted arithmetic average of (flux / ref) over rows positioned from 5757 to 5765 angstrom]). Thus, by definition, 20.1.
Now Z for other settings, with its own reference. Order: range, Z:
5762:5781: 19.8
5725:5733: 20.0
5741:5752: 20.0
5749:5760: 20.0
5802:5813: 20.0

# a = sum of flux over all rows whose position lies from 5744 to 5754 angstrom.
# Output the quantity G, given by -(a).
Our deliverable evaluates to -46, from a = 46.2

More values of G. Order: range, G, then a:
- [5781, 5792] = -46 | 46.3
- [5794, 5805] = -45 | 44.9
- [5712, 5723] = -43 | 43.0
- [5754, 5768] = -59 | 59.0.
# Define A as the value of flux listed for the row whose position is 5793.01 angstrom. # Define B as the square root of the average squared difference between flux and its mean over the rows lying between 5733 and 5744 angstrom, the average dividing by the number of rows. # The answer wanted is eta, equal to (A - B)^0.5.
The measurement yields 3.35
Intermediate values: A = 11.4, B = 0.1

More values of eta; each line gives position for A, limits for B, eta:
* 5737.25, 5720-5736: 3.27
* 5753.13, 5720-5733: 3.32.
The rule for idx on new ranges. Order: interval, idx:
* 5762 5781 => 5763.73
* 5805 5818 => 5806.36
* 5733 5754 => 5734.61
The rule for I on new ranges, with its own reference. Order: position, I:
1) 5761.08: 0.1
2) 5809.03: 0.8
